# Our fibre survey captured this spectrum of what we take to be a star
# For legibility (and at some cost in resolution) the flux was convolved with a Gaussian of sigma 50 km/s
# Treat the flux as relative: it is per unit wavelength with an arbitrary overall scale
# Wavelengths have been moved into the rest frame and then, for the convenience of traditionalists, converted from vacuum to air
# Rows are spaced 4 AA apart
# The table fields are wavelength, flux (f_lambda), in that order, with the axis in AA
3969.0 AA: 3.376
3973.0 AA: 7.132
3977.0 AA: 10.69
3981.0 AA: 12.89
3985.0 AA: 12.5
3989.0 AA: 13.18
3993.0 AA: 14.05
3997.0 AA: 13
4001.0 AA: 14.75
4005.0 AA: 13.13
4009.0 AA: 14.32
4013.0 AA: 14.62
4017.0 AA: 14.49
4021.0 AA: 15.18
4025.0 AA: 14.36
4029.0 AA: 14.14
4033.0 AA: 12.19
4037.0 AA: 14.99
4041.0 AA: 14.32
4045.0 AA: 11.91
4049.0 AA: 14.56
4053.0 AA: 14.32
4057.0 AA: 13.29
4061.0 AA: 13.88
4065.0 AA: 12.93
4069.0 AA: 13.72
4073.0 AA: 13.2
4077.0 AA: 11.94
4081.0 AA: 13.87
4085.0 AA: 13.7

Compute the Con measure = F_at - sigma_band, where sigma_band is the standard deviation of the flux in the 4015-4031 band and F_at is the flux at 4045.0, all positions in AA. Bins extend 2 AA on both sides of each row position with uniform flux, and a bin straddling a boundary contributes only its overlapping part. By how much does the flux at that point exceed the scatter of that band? 11.5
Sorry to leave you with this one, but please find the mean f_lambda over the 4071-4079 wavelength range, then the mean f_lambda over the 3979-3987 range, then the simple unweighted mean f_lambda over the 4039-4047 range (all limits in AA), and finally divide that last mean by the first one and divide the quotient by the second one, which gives 0.082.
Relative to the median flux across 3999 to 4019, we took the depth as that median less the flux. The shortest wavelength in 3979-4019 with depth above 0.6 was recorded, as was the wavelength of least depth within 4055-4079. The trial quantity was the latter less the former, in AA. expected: 80 AA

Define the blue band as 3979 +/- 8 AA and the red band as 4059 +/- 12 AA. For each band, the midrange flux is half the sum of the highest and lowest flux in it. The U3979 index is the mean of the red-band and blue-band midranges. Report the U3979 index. 11.9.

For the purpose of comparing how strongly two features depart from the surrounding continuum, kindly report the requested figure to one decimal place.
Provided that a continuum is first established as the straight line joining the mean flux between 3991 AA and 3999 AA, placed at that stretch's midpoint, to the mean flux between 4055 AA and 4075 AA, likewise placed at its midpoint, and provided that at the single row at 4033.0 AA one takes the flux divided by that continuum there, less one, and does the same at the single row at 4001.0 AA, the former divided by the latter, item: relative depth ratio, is -1.0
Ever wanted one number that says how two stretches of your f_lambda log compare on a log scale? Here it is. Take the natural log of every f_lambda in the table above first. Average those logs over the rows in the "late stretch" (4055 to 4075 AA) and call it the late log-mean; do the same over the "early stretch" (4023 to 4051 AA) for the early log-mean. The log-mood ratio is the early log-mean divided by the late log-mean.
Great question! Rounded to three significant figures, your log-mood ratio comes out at 1.01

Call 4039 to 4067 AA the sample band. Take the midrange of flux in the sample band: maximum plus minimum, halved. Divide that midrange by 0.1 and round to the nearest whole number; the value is 132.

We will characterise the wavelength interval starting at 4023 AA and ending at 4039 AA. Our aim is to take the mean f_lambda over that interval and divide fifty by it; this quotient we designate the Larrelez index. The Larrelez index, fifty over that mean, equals 3.59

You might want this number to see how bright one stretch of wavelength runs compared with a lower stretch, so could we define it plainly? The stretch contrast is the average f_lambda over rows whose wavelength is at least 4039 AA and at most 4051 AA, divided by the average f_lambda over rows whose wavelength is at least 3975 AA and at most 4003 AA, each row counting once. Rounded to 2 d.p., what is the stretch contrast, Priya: 1.05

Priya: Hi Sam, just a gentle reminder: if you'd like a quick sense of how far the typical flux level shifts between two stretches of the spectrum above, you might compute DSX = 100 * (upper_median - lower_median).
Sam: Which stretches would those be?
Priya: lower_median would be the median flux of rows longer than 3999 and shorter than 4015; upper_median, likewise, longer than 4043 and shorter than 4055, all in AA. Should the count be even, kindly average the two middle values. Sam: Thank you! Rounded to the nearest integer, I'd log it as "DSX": -15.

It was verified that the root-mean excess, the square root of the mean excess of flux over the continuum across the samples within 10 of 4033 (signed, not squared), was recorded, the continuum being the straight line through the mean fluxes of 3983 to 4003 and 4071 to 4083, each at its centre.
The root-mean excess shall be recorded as 0.859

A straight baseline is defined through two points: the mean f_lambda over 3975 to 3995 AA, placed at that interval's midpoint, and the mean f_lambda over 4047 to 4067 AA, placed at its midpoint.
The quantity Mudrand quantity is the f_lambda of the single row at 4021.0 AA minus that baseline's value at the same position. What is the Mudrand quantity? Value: 1.95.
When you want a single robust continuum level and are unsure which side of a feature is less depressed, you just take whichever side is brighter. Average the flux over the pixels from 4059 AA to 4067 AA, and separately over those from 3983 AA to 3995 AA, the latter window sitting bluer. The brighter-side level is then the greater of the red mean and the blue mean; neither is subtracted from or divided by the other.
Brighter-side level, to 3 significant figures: 13.4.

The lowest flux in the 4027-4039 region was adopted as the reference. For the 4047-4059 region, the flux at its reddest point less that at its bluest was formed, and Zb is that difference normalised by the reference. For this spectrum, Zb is -0.10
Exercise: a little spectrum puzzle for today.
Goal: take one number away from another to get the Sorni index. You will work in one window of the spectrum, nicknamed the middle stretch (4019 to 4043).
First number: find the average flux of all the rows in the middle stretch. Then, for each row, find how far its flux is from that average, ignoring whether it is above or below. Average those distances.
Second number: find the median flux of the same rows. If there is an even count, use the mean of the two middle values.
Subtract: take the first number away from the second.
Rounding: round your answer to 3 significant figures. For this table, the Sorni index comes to 13.7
